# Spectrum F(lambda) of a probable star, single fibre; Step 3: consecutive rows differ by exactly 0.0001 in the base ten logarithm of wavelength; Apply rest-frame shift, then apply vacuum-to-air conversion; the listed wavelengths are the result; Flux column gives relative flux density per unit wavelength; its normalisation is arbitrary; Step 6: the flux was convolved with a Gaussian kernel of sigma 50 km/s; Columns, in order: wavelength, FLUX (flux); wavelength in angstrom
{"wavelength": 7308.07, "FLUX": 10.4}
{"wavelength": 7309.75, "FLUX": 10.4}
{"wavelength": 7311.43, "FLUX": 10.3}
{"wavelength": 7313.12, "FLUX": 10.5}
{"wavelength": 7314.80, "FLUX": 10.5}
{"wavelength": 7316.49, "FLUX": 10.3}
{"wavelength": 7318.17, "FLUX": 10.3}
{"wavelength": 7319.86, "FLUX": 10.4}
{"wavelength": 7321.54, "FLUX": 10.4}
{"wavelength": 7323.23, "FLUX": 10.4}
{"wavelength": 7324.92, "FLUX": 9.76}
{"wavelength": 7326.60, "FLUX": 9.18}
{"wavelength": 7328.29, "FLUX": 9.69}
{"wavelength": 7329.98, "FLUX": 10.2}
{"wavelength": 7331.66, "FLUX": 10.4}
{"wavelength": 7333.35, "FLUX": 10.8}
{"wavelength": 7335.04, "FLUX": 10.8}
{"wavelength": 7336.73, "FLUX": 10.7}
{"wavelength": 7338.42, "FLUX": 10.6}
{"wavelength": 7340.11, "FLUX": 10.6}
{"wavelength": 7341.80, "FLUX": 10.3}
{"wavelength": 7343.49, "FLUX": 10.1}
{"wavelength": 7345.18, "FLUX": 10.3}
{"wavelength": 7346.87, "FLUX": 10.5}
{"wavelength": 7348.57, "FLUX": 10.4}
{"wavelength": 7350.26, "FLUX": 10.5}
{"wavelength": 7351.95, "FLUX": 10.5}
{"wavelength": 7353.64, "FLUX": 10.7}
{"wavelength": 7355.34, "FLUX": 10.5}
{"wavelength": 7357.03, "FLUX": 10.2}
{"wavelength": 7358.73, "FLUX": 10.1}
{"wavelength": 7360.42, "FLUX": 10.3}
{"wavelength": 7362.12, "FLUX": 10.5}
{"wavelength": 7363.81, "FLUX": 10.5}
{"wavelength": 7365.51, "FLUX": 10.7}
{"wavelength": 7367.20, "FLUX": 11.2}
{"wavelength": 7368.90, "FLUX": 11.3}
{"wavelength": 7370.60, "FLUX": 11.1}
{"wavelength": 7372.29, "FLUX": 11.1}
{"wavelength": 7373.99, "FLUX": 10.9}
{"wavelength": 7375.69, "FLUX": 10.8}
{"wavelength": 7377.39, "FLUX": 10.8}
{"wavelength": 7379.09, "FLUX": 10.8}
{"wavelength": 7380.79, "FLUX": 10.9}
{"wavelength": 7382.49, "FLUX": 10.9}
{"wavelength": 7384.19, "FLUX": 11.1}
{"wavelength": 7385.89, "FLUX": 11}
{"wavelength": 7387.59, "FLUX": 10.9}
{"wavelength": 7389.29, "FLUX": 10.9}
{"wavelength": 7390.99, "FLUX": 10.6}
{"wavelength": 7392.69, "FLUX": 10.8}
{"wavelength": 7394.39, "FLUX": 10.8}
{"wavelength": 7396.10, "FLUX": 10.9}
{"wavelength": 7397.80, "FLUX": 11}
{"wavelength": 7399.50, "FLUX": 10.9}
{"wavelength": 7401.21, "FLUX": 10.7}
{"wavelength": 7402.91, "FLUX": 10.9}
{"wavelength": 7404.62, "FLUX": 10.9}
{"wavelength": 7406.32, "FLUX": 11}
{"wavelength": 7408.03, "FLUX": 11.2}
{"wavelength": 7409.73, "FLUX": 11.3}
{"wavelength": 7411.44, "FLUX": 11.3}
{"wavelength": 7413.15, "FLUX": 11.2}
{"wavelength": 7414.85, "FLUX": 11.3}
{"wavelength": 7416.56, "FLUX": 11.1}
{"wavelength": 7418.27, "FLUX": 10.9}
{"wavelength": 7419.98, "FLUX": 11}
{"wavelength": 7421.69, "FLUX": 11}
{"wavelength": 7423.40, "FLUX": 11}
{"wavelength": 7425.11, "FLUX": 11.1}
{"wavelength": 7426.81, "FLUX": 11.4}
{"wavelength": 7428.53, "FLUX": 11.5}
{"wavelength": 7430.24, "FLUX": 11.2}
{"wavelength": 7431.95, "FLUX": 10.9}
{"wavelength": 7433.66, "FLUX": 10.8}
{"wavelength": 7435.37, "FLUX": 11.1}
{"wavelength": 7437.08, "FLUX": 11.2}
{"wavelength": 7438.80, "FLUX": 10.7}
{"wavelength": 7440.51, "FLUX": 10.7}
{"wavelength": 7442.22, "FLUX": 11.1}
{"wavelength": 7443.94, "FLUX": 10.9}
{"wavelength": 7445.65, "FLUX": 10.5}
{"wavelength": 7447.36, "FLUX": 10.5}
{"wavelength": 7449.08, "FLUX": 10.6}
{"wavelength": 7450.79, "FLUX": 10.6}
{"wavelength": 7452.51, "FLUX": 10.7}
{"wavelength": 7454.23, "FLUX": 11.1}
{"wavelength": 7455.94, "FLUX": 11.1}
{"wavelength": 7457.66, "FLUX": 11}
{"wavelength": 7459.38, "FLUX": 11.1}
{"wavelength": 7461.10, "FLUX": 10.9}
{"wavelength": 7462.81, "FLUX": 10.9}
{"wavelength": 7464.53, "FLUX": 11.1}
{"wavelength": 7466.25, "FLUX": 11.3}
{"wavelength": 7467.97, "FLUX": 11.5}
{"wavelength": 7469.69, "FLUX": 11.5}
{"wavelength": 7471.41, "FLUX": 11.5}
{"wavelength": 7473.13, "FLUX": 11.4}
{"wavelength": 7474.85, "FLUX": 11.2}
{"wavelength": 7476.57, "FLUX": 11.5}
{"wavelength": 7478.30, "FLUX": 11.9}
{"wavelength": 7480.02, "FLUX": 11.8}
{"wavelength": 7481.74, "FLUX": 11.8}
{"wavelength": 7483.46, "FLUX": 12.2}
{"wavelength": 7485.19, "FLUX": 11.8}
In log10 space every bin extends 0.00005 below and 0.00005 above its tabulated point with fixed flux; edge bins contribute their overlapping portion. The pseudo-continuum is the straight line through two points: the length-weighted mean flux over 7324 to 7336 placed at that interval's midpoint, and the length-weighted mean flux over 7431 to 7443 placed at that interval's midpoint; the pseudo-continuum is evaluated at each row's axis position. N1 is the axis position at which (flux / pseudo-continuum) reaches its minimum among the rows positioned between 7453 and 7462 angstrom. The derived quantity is 7461.10 angstrom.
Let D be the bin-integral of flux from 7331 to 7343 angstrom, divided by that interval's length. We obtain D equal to 10.6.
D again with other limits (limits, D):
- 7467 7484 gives 11.6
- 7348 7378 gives 10.7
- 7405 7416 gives 11.2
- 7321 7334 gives 10.1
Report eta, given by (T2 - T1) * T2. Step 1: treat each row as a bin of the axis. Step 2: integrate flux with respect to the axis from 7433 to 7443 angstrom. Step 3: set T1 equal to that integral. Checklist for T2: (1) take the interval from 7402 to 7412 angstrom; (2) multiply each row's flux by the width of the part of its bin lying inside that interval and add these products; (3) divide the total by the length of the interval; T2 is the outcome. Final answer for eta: -1090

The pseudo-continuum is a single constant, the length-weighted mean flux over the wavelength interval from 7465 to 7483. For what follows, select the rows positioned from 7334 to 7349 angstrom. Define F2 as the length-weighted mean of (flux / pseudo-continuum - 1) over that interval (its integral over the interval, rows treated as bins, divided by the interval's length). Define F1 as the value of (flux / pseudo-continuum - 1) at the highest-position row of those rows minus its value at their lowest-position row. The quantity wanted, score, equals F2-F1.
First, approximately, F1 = -0.03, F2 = -0.092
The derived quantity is -0.06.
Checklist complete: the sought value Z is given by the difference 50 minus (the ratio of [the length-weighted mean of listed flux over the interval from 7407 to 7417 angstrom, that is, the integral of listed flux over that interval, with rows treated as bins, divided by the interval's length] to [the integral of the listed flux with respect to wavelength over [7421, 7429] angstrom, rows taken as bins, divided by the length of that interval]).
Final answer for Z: 49.00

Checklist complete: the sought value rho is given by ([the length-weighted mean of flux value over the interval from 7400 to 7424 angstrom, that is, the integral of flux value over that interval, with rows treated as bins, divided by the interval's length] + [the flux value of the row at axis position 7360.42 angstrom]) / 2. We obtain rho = 10.7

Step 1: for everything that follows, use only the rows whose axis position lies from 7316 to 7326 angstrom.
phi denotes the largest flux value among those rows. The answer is 10.4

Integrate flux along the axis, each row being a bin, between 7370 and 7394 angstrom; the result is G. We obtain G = 262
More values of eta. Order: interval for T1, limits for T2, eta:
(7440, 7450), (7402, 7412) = -1067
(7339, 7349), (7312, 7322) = -970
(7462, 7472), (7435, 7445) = -1115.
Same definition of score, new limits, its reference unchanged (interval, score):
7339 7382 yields -0.11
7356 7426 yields -0.13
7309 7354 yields -0.13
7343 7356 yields -0.13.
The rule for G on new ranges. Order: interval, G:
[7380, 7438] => 639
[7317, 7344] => 278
